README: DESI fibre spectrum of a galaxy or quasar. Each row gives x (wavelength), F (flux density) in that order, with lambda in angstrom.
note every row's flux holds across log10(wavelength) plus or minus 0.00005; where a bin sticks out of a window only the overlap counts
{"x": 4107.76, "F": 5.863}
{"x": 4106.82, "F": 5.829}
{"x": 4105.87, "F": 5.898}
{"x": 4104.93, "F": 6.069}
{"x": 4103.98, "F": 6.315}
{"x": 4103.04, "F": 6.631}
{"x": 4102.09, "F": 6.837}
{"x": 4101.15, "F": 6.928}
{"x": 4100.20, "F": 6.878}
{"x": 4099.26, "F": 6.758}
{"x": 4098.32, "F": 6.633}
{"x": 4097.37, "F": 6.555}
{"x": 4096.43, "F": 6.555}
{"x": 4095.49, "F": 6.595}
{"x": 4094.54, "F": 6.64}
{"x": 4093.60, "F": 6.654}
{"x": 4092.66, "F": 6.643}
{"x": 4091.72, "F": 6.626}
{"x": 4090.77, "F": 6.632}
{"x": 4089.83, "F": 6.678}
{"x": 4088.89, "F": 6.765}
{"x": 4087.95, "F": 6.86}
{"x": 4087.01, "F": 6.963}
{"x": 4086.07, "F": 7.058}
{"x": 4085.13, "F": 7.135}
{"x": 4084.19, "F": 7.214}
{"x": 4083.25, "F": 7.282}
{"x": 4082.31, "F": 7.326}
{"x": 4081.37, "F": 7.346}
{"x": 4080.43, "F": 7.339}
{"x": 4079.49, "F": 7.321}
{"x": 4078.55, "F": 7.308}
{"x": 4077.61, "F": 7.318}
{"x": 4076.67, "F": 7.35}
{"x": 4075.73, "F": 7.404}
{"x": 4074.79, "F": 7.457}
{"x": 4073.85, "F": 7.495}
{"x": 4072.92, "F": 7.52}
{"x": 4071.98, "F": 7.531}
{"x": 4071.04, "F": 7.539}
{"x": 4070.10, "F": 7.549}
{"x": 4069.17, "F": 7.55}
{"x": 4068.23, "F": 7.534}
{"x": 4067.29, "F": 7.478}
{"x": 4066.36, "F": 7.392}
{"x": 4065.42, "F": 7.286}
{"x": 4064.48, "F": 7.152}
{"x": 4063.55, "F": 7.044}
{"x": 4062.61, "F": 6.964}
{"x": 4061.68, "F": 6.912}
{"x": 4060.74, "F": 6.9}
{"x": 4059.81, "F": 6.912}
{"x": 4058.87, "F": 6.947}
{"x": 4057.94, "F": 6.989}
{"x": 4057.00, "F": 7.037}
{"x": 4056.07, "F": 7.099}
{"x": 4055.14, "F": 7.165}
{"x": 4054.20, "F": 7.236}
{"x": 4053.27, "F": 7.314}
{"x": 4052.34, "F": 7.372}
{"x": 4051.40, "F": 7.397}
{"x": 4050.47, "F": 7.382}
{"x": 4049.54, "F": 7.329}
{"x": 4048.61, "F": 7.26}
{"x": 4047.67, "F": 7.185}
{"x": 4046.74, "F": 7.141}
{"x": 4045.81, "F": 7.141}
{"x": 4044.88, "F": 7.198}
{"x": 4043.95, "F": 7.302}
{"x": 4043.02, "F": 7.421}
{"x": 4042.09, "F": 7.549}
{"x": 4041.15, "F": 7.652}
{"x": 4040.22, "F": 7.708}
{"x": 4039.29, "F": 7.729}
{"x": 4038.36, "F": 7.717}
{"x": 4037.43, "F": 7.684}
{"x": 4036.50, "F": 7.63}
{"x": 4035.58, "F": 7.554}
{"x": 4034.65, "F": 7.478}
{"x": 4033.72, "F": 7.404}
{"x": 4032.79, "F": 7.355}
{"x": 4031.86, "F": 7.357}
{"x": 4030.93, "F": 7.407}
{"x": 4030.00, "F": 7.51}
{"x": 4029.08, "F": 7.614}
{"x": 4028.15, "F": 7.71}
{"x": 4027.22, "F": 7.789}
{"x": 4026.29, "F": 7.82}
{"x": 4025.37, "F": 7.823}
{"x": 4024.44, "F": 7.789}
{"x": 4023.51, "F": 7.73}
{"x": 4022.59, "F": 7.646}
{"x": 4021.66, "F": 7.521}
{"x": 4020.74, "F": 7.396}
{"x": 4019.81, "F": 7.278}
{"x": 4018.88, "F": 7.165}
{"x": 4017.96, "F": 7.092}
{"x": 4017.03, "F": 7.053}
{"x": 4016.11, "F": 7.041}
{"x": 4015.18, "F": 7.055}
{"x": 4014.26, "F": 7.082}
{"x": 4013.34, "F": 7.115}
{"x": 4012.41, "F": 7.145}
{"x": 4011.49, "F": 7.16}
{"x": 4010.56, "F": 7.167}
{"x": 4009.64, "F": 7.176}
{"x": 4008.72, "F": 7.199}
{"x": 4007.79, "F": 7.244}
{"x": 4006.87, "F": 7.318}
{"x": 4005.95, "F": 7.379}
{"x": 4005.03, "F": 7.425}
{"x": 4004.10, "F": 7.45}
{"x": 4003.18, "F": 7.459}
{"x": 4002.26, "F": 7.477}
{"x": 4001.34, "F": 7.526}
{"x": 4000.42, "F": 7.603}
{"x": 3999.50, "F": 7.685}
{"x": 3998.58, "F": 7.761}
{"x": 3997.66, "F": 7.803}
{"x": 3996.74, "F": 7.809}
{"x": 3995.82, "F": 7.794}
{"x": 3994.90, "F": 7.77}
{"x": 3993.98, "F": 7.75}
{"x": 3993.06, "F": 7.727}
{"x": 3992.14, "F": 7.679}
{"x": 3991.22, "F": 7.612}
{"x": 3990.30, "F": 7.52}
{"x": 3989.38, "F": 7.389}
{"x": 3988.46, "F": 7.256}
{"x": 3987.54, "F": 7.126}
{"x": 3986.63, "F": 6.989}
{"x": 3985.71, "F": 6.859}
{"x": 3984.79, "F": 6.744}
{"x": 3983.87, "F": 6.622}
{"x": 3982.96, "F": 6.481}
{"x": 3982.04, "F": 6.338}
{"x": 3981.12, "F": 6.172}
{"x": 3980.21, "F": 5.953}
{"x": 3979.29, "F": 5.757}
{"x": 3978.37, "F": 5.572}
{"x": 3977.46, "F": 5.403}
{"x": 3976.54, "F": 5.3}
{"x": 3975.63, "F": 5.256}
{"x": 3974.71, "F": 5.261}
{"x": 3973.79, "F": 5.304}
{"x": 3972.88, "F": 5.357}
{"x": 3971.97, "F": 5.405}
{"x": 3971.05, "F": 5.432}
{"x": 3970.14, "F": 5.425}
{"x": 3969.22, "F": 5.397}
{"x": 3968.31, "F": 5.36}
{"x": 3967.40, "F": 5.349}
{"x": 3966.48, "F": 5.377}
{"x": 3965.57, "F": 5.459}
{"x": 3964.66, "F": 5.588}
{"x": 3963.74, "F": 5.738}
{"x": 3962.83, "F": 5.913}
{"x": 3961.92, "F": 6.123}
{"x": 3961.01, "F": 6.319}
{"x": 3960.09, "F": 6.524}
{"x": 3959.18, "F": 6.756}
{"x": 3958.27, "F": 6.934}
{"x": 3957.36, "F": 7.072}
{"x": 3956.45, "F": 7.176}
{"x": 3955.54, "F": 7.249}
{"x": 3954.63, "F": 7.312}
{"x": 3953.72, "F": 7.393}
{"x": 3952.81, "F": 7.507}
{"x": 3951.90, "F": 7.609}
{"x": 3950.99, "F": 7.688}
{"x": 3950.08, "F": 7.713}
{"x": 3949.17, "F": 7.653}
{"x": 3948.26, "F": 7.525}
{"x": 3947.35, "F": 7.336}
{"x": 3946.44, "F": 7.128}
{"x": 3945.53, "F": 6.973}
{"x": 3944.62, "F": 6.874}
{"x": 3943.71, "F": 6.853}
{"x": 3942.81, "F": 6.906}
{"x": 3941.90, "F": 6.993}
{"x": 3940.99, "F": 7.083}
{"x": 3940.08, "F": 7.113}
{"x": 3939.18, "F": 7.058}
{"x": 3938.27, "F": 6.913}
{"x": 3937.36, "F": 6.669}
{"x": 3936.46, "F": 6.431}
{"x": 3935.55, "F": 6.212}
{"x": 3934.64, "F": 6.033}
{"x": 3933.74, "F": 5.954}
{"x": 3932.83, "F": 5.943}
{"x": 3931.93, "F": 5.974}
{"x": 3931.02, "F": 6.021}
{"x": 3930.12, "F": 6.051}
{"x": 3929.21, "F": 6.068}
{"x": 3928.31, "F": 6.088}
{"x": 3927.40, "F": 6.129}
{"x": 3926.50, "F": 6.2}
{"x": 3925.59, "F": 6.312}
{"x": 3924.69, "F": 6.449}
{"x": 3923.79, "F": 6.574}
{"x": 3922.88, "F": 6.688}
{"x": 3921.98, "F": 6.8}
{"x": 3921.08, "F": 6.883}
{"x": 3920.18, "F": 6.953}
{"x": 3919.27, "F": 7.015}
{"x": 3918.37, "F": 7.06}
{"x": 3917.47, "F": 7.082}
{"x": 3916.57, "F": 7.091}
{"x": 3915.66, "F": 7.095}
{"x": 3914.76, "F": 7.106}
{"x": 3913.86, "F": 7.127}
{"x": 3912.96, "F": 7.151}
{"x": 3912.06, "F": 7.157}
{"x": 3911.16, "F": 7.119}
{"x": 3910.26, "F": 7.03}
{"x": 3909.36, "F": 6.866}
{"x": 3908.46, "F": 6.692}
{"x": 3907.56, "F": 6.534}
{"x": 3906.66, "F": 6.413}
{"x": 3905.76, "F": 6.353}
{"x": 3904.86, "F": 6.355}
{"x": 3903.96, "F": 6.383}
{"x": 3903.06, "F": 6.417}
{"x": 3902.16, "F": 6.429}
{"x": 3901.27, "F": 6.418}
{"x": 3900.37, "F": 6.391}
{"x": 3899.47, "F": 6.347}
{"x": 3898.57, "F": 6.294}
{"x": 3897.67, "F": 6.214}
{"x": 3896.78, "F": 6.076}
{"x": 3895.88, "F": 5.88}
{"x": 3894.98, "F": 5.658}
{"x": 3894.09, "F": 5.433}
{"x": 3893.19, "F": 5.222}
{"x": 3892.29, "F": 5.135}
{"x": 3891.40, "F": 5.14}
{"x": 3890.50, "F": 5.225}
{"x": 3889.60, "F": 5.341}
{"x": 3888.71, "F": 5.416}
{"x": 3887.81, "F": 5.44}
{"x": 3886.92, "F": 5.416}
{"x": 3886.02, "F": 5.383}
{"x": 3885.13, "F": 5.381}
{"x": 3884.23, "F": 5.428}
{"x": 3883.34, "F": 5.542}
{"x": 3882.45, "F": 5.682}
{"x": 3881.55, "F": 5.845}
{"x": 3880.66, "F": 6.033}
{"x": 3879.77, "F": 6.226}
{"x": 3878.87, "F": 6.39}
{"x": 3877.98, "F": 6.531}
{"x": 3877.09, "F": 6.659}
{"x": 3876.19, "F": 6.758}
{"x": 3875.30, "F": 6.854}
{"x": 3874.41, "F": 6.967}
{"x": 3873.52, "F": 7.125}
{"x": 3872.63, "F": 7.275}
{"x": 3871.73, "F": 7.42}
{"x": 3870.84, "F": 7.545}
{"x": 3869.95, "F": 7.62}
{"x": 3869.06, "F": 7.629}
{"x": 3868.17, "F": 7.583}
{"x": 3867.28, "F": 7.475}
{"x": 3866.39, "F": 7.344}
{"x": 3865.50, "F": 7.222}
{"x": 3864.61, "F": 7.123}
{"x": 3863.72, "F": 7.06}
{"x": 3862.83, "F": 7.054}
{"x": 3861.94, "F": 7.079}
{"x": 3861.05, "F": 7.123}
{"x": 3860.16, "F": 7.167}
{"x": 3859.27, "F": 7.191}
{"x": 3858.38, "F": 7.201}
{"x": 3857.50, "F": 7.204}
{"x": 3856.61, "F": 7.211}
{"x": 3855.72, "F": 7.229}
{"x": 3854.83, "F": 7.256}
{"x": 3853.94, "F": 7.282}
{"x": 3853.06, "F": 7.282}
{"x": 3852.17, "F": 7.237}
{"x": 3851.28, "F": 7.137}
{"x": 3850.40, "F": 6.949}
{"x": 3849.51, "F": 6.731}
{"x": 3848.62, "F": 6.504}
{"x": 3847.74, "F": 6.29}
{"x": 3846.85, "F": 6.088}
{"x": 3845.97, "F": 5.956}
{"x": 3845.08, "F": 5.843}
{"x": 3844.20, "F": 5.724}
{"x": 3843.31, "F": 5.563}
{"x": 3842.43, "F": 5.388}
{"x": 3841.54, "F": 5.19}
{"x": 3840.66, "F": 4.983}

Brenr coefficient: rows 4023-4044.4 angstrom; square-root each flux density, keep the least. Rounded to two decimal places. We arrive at 2.70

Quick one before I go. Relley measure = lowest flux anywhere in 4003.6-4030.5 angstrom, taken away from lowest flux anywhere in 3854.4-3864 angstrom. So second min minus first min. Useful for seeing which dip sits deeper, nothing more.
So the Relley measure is 0.0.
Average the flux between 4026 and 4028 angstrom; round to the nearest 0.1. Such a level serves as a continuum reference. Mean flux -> 7.8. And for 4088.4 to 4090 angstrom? 6.7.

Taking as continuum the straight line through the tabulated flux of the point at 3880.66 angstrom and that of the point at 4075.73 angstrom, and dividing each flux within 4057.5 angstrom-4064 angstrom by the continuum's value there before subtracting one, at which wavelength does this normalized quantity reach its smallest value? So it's 4060.74 angstrom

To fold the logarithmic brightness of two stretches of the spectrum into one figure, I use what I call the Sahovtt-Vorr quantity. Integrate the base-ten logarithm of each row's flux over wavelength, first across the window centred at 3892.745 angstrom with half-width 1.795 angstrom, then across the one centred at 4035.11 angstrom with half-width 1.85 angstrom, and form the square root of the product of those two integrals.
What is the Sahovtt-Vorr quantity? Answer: 2.90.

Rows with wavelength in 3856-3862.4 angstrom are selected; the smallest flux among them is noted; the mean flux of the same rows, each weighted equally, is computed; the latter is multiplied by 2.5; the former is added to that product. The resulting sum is 25.0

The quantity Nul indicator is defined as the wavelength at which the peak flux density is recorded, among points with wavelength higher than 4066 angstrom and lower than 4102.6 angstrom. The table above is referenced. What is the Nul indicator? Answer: 4069.17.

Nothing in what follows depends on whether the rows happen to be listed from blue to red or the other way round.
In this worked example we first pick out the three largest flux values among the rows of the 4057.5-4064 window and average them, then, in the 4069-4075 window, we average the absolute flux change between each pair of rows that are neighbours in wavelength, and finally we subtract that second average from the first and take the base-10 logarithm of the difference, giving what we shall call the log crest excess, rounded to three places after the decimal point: 0.844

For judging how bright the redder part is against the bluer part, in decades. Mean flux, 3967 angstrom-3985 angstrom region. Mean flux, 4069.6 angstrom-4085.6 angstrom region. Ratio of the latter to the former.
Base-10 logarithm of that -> 0.11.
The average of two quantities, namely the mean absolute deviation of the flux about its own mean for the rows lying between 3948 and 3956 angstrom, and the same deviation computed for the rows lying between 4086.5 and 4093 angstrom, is 0.12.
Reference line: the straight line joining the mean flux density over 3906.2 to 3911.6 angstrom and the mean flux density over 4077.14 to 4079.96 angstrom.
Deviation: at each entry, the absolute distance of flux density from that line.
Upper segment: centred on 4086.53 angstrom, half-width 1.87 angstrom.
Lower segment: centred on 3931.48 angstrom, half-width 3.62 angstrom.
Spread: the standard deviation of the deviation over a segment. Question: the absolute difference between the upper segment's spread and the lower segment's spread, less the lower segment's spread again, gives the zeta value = 0.00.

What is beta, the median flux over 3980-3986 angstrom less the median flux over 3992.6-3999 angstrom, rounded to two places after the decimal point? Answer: -1.29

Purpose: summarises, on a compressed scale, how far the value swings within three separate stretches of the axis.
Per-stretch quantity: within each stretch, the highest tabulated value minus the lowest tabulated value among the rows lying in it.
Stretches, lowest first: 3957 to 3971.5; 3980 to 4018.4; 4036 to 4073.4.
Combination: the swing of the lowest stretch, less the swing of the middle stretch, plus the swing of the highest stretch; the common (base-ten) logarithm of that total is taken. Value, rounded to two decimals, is -0.16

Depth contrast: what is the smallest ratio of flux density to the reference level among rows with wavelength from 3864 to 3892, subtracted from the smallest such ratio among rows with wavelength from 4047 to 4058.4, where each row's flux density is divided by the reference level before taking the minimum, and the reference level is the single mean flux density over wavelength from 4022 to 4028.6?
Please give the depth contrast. 0.24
